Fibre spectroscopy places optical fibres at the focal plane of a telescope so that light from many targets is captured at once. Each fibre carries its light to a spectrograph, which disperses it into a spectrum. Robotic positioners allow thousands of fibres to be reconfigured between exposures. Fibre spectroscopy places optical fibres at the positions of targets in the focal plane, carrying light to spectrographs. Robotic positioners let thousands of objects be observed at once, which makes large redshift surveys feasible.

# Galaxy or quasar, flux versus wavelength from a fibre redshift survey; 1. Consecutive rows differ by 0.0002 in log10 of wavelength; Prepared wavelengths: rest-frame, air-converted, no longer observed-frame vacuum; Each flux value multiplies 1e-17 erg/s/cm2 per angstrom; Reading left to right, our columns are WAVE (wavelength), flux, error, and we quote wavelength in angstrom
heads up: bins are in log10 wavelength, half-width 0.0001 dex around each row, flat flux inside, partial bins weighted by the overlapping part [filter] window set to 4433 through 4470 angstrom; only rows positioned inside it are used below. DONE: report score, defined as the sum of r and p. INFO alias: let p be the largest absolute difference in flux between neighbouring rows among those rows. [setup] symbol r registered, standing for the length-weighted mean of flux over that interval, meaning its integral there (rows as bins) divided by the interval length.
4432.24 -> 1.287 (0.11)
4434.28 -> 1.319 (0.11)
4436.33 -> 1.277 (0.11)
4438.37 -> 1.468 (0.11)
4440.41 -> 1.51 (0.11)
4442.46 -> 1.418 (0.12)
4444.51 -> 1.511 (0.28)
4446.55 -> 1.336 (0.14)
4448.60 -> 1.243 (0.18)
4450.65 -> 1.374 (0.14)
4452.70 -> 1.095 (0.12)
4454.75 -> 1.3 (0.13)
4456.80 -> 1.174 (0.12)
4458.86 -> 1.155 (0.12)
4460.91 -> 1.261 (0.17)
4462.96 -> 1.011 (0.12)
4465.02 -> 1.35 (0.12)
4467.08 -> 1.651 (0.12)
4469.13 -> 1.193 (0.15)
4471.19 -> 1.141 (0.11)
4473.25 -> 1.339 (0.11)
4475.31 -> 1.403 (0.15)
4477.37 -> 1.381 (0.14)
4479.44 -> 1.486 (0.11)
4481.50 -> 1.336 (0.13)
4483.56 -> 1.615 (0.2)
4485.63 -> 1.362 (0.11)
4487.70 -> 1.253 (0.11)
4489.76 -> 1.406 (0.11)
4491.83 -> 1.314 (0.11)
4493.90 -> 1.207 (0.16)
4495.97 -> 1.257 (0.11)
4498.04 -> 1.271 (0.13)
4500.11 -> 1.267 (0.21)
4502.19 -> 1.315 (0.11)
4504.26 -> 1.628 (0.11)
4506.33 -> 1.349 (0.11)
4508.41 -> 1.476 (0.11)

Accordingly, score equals 1.77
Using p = 0.458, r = 1.31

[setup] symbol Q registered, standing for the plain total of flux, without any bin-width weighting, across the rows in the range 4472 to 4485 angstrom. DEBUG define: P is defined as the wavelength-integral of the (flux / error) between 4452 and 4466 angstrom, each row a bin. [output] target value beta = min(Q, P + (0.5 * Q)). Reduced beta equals 8.6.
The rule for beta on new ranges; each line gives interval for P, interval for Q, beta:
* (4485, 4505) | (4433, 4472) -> 24.8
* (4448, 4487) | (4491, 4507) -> 10.6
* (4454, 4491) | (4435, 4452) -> 11.1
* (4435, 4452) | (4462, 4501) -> 25.2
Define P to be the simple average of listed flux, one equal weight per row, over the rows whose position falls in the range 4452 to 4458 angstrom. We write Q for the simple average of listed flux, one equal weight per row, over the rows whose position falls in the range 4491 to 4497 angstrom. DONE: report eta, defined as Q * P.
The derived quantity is 1.50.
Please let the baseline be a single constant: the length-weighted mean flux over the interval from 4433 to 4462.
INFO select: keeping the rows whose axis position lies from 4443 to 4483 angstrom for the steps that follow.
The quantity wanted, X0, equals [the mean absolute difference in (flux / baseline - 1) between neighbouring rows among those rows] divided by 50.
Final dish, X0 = 0.0026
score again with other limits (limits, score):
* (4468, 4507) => 1.66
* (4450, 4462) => 1.50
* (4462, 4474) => 1.74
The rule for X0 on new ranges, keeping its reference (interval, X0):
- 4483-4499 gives 0.0017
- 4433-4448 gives 0.0016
